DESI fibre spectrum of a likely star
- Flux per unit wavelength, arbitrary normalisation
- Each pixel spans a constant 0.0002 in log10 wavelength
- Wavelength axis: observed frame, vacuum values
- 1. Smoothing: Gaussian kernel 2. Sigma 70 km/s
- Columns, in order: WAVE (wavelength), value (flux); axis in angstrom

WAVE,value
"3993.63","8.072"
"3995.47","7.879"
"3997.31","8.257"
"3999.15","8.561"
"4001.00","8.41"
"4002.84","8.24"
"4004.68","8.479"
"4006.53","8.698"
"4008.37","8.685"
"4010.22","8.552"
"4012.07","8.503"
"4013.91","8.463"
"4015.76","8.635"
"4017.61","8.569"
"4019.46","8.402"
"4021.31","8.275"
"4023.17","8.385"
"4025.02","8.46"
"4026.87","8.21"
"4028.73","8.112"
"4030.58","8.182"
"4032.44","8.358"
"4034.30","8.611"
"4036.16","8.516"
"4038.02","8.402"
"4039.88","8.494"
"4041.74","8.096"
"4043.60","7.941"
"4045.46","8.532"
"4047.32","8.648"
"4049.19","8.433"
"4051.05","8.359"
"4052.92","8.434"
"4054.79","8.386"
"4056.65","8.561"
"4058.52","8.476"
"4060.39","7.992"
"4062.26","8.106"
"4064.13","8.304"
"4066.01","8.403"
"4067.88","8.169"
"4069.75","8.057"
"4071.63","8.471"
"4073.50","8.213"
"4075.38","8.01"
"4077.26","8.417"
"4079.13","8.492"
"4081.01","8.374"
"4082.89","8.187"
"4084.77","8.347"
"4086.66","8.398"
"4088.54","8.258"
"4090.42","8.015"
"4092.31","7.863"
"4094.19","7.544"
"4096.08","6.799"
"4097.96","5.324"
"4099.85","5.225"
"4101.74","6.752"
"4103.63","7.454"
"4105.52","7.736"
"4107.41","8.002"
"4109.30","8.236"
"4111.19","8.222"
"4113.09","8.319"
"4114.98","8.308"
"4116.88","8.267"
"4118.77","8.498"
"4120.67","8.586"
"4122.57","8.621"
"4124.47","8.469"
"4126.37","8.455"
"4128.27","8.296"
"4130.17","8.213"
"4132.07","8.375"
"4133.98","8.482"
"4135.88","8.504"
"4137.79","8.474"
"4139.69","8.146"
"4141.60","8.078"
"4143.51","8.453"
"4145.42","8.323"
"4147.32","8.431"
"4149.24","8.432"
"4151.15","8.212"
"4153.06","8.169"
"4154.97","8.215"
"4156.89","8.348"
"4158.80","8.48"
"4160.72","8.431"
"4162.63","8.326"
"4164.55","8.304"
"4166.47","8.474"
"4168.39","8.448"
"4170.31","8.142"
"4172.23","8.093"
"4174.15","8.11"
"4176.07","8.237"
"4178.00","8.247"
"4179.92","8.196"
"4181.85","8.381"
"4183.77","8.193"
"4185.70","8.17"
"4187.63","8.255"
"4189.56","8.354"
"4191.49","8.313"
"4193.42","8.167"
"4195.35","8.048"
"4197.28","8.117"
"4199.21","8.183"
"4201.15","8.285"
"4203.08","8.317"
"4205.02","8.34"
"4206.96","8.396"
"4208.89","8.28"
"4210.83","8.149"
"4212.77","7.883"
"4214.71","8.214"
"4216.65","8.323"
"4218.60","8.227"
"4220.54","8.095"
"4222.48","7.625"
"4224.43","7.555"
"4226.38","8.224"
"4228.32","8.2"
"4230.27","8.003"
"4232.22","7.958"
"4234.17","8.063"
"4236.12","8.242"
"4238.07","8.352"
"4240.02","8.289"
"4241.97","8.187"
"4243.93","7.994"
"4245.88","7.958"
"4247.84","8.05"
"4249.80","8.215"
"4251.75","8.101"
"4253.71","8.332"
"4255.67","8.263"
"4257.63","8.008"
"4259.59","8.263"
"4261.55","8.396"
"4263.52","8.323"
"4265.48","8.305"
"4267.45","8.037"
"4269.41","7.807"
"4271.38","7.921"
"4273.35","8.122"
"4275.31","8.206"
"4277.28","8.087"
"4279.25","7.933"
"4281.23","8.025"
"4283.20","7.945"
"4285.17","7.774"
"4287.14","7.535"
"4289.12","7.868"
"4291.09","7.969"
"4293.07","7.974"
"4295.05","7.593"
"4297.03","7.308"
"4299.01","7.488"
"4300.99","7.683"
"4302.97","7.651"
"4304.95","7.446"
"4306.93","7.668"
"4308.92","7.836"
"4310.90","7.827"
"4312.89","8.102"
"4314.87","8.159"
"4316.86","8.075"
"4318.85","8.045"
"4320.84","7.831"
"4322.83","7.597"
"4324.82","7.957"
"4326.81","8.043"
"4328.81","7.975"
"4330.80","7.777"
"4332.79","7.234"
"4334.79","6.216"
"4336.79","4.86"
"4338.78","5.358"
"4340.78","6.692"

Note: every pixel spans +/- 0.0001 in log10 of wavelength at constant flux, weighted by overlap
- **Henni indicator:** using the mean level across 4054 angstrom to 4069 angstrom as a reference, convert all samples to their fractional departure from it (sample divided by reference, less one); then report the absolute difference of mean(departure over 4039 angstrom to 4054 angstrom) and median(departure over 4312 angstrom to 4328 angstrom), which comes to 0.039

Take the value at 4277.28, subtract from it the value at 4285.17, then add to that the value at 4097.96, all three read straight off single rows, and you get 5.6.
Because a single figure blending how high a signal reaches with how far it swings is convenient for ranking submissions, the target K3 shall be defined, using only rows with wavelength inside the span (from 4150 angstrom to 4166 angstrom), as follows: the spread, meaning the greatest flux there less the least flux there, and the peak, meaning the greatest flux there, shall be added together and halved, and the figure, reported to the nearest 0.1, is 4.4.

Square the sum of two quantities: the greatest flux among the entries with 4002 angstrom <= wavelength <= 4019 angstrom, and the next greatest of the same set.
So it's 302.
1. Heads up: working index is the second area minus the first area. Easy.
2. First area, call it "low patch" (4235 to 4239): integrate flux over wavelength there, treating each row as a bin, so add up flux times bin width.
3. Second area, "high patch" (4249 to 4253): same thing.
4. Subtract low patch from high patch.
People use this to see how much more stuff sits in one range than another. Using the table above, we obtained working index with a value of -0.4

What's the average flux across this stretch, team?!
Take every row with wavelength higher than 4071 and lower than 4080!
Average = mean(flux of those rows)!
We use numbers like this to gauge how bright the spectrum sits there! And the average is 8.32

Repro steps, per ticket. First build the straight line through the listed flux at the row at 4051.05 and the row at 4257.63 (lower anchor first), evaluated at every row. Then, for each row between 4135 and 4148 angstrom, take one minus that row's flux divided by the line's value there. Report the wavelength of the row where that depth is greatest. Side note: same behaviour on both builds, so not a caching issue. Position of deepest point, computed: 4141.60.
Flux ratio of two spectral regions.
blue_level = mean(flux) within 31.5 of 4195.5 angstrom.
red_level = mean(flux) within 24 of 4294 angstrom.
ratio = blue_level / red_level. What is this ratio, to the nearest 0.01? 1.04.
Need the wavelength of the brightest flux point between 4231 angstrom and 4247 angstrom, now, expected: 4238.07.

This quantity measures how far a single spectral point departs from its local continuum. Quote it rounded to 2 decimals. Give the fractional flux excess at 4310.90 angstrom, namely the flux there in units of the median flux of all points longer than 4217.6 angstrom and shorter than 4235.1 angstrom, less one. -0.03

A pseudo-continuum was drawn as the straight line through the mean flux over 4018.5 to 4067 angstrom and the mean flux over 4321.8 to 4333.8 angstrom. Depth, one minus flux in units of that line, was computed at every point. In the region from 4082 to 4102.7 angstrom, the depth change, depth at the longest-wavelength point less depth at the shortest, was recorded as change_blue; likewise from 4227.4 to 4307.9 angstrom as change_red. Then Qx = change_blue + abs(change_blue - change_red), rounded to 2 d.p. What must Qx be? 0.29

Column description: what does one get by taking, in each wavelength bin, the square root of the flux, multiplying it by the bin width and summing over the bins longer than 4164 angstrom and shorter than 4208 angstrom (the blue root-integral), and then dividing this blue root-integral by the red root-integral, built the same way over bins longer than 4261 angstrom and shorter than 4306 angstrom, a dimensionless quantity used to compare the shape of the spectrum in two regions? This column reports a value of 1.00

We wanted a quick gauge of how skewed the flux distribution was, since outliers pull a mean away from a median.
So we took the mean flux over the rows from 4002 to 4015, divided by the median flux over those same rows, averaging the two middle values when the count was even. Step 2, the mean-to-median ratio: 1.002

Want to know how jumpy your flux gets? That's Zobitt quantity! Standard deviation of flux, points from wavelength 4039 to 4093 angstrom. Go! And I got 0.21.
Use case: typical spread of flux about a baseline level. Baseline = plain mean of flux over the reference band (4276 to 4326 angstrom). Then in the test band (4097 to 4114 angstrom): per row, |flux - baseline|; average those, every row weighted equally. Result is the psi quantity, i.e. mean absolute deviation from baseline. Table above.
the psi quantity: 0.90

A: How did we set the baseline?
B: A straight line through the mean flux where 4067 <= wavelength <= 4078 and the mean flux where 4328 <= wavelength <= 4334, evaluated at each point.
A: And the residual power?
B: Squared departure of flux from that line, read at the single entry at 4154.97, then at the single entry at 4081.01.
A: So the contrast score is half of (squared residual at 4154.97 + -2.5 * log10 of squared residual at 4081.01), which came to 1.9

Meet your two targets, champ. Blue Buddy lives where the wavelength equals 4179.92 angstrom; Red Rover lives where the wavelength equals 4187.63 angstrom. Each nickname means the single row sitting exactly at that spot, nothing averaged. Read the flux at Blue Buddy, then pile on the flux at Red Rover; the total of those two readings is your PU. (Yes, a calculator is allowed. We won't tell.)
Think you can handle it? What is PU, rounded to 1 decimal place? 16.5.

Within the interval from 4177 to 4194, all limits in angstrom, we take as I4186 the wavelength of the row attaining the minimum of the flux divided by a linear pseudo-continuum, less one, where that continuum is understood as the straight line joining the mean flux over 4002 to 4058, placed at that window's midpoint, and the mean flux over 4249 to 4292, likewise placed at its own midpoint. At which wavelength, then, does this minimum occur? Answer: 4185.70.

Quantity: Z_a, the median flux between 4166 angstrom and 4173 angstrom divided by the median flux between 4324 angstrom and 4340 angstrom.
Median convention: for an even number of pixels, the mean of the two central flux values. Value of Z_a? 1.11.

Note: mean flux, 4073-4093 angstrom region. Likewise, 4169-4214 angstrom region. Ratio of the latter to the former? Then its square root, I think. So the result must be 0.999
